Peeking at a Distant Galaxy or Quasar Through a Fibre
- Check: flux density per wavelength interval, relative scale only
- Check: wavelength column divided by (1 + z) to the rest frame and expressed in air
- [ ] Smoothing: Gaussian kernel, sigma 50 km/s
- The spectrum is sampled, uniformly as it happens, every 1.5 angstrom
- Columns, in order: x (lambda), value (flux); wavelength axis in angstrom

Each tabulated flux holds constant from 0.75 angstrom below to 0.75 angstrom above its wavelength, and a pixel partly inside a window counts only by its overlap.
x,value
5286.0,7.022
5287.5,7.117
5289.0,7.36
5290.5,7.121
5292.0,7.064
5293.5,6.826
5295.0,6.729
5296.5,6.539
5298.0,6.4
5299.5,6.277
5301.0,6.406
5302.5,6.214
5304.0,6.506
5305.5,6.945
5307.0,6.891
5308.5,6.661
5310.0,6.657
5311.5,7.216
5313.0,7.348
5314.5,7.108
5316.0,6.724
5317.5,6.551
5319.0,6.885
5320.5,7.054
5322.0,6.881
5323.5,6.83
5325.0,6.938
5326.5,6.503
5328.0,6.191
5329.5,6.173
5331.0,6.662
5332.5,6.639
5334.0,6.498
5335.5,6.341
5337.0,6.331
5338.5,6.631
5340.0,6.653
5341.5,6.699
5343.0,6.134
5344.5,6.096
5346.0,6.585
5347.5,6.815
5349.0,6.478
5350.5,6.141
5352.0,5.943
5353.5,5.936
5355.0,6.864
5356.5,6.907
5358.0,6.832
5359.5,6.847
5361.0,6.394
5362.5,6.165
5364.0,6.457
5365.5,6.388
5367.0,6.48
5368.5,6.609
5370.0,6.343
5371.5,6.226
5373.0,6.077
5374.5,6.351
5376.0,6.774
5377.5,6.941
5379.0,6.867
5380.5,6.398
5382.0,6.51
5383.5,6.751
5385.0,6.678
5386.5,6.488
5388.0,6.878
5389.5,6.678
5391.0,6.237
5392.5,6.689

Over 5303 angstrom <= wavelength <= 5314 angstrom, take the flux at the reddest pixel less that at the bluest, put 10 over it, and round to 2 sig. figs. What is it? 12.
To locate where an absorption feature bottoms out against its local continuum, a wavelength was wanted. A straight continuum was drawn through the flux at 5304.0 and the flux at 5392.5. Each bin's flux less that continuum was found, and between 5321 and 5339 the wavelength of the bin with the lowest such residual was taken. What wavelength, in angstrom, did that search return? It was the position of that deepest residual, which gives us 5329.5 angstrom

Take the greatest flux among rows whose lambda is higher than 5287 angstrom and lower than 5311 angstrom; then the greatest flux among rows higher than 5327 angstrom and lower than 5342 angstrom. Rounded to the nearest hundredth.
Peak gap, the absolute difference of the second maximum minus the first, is 0.66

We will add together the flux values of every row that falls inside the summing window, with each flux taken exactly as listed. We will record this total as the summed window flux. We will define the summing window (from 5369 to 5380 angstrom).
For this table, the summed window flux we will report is 46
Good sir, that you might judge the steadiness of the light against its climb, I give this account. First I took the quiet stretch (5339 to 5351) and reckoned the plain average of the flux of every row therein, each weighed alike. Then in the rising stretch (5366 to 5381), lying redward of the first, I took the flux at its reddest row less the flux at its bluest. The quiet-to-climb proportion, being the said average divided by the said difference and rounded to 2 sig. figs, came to -79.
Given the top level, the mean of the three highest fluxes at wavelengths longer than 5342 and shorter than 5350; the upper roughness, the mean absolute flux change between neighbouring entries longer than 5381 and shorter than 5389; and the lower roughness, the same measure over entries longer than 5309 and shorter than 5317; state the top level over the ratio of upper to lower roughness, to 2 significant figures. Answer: 9.7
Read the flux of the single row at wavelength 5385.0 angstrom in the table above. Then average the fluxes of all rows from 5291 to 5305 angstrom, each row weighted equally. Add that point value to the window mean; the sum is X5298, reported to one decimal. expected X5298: 13.2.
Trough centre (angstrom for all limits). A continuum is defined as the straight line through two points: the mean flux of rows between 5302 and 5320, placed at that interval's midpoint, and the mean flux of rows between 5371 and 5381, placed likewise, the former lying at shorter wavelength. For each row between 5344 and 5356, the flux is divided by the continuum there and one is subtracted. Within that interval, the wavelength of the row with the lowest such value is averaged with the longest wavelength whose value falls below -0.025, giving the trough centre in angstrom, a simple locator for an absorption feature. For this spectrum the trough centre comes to 5353.5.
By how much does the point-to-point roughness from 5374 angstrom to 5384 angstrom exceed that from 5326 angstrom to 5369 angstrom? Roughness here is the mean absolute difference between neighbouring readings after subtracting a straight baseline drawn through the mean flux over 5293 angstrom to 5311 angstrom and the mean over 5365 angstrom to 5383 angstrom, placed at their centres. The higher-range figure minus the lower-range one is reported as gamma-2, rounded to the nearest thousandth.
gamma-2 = 0.033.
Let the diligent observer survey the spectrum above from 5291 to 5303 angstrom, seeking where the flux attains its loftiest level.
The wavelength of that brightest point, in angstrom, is 5292.0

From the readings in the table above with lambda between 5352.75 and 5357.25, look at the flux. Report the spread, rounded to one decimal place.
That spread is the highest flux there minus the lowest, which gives 1.0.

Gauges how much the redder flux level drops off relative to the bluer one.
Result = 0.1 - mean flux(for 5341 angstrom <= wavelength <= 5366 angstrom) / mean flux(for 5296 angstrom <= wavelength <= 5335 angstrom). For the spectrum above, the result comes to -0.866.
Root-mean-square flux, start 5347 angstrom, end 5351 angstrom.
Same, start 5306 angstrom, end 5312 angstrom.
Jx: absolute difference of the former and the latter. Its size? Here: 0.38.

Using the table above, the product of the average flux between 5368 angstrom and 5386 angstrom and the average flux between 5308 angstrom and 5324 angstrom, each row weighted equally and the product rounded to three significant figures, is 45.2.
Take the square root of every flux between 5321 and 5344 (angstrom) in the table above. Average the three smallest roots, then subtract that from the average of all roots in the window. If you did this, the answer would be 0.074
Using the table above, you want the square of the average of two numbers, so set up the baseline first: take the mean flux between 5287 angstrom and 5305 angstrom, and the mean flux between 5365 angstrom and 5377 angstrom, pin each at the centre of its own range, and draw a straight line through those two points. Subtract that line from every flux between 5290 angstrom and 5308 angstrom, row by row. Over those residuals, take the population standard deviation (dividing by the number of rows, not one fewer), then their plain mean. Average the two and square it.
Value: 0.015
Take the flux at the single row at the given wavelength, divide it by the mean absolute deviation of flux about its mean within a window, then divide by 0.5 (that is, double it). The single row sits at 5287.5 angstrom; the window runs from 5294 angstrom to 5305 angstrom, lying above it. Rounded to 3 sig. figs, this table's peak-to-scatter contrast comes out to 109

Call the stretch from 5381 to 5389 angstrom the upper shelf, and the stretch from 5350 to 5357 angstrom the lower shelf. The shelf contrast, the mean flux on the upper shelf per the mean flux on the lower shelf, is 1.05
